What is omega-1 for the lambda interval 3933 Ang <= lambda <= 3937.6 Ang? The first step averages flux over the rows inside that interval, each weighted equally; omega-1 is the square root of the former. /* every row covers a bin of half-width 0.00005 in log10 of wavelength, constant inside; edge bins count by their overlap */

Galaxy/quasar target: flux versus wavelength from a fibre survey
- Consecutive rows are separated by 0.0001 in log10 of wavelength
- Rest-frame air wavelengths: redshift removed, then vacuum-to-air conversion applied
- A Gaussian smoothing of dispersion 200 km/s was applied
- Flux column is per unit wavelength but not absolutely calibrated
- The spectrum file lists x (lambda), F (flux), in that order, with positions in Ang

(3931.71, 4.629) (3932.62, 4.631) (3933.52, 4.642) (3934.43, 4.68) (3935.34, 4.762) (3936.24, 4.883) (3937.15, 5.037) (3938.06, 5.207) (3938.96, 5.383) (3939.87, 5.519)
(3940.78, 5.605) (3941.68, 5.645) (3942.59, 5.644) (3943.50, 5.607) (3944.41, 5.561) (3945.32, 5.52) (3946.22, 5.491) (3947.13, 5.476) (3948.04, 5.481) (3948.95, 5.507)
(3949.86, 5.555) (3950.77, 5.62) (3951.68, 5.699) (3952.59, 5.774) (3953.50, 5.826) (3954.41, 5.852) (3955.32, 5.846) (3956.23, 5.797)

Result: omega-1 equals 2.19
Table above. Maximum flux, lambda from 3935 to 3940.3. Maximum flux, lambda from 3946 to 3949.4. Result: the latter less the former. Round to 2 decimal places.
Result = -0.01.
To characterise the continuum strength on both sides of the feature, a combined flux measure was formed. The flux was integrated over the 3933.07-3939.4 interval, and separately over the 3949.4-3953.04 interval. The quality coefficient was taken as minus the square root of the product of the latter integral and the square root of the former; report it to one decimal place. -10.7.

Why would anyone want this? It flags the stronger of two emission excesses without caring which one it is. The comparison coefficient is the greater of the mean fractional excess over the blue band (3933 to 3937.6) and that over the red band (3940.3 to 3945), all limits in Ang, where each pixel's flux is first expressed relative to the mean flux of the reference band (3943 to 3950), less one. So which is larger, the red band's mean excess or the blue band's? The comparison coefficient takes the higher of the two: 0.016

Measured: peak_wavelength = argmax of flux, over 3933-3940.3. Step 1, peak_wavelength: 3939.87 Ang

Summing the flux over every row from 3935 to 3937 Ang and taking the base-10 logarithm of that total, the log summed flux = 0.98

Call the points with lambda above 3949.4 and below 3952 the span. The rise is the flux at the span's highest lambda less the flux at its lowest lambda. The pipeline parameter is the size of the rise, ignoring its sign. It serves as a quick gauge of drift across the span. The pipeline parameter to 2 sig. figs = 0.14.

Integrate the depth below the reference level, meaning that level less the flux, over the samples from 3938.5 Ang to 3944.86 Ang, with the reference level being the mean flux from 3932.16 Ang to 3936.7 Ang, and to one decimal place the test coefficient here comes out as -5.4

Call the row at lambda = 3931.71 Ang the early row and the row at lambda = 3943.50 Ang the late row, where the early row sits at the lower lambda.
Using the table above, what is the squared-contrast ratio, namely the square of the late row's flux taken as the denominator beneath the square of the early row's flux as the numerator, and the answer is 0.68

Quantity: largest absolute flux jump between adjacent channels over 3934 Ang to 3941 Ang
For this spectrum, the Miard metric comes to 0.18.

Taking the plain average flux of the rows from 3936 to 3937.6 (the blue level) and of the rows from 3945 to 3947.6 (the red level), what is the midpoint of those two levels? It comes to 5.23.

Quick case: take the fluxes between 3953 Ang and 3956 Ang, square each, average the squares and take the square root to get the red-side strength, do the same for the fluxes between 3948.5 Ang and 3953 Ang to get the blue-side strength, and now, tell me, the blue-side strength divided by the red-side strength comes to 0.96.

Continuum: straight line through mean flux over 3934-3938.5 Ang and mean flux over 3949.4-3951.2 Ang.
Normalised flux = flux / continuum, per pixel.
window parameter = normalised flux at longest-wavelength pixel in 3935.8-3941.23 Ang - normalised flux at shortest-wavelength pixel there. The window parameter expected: 0.099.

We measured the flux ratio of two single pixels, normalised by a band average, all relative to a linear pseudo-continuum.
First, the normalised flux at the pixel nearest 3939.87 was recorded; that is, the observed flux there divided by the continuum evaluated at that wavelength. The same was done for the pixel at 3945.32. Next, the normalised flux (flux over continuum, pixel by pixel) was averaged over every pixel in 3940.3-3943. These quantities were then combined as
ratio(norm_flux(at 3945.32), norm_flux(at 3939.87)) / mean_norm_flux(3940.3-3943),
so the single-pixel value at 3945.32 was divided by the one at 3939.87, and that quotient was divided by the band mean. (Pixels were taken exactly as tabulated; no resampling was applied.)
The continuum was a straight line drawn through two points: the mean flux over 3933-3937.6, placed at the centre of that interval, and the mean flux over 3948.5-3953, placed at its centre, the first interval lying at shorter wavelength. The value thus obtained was 0.86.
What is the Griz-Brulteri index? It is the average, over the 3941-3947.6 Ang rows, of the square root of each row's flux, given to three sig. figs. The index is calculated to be 2.36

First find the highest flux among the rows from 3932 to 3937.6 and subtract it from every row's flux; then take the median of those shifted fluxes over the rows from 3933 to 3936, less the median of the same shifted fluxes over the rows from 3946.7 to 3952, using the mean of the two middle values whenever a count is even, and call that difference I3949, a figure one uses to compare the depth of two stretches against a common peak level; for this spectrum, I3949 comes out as -0.9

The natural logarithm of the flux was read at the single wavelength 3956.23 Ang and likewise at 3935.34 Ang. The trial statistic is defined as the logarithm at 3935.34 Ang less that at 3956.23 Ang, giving -0.20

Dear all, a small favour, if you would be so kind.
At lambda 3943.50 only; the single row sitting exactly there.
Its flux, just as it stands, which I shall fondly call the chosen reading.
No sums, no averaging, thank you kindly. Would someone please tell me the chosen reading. 5.607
